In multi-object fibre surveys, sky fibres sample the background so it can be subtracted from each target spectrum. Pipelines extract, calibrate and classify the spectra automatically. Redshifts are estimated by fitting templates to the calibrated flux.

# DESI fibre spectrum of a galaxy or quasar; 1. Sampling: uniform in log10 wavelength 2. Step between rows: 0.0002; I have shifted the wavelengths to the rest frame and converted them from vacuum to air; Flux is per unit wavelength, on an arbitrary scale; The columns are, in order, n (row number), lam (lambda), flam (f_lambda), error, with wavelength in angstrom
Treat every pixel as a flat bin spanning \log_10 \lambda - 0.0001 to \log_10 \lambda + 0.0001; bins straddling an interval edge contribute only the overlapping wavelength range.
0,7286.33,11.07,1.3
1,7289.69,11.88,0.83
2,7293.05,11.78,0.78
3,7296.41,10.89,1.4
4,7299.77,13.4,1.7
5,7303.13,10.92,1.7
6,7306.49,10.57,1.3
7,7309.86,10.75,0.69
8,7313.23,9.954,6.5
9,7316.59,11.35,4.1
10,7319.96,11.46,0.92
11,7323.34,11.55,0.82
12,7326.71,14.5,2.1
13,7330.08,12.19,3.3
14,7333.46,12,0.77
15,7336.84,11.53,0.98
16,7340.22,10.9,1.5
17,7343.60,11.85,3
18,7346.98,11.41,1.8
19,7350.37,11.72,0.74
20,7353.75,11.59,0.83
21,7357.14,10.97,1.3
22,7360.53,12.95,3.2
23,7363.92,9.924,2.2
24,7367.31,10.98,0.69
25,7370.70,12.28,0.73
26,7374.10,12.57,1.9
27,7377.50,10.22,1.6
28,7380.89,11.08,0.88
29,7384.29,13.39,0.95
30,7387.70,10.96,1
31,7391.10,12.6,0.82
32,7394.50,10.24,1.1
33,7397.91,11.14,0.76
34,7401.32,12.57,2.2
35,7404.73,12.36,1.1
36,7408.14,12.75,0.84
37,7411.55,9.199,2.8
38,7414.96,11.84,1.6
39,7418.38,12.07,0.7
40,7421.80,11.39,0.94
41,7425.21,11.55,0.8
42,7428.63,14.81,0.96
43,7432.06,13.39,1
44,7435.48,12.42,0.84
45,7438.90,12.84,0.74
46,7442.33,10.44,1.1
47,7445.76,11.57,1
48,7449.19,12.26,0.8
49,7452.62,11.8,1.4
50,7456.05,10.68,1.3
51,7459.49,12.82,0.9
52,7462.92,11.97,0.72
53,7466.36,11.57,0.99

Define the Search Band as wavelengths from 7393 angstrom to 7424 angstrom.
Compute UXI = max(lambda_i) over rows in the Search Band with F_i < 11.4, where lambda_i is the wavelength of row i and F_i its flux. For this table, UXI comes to 7421.80 angstrom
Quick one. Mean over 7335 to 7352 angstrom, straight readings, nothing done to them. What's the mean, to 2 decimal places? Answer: 11.48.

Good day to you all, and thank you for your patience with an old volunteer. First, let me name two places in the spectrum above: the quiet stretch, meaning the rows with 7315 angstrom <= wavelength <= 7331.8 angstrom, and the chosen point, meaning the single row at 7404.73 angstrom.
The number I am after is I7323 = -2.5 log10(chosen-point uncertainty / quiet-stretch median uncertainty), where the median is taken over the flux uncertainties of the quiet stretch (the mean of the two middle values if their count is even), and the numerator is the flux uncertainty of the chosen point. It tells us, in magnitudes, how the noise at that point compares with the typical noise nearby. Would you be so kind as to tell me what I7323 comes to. 0.7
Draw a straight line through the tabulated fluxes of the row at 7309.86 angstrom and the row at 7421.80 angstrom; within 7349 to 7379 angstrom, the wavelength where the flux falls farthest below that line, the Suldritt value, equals 7363.92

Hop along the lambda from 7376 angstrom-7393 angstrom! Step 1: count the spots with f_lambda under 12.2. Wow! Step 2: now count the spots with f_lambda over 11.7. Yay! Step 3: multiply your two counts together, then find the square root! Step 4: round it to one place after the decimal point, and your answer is 2.4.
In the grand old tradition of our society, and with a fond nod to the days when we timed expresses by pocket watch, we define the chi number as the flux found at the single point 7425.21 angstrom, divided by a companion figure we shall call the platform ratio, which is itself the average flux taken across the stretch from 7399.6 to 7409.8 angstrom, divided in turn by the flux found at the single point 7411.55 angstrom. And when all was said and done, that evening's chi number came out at 8.5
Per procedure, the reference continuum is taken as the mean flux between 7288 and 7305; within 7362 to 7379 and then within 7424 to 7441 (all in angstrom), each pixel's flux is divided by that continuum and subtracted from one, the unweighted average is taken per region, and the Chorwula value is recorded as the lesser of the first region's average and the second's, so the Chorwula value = -0.10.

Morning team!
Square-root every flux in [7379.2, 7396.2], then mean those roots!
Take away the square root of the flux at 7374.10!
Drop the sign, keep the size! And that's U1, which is 0.14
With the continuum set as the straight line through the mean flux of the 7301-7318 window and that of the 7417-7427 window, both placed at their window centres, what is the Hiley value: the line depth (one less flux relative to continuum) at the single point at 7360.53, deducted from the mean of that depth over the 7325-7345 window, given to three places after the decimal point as 0.049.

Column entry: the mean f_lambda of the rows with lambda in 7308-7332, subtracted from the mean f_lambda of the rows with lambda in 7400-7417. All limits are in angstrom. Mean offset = 0.06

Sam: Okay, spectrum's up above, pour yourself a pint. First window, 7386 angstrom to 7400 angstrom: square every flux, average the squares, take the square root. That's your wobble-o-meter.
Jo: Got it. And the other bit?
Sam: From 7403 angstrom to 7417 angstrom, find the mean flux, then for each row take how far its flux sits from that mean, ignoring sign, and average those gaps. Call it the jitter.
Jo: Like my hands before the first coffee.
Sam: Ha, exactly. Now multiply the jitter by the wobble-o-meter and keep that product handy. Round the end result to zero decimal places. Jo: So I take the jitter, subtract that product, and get -12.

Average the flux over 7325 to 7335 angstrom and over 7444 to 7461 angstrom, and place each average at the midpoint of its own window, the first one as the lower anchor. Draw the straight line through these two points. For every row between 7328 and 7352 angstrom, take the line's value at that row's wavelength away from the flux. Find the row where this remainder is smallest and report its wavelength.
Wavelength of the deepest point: 7340.22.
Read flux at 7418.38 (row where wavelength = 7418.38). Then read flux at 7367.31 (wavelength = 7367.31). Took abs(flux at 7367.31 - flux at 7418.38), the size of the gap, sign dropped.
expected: 1.1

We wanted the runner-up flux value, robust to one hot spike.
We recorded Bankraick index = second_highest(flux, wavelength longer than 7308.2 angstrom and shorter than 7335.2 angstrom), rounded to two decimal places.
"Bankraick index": 12.19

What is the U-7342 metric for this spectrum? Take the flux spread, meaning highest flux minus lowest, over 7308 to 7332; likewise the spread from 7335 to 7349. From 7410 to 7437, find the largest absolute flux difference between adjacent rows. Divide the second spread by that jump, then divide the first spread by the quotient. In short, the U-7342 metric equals 16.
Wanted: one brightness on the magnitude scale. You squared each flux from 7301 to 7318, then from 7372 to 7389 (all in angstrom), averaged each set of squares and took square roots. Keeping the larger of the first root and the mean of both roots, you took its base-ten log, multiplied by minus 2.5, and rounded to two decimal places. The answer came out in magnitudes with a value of -2.62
